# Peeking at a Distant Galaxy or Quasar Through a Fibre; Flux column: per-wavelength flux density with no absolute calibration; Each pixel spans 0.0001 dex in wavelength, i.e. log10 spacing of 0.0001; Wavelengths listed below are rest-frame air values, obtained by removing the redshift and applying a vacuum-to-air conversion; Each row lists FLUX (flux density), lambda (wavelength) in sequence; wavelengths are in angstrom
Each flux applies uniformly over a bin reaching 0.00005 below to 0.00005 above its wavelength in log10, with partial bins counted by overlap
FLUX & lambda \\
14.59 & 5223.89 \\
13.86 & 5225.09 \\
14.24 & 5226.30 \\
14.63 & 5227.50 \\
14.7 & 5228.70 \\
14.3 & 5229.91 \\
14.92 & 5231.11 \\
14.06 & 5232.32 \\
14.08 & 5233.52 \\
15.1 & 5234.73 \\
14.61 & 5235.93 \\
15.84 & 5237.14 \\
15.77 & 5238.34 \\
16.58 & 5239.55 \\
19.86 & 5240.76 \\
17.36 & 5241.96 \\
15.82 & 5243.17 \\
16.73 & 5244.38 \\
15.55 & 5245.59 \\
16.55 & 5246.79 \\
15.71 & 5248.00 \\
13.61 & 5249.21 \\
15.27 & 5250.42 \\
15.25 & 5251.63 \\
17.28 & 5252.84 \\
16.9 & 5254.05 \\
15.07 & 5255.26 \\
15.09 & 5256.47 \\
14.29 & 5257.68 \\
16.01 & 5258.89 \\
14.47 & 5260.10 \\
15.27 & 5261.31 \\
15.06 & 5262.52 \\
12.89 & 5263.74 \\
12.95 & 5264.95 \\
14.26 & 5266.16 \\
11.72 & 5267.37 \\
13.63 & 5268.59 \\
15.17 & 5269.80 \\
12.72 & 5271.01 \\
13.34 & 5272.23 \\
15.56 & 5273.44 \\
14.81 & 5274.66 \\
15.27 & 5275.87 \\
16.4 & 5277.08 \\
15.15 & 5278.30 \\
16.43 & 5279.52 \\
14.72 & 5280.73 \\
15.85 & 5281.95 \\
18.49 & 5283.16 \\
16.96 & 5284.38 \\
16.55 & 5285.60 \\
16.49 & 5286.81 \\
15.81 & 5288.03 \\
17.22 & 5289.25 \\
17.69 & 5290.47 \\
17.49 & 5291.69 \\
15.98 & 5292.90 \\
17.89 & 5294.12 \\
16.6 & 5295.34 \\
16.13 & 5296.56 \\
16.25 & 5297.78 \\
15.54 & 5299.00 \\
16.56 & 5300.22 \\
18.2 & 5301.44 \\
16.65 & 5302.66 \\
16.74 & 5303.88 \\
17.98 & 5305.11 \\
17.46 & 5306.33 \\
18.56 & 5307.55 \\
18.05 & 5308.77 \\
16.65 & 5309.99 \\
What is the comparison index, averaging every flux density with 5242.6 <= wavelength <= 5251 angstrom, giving 15.6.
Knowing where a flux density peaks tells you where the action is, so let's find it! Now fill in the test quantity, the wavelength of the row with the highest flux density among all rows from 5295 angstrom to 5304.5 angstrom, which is 5301.44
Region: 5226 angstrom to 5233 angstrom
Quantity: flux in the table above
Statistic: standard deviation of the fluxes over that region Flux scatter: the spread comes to 0.3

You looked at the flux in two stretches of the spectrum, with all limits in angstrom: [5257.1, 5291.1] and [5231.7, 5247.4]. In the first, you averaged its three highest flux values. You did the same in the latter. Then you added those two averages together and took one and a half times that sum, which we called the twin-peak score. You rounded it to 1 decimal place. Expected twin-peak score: 53.7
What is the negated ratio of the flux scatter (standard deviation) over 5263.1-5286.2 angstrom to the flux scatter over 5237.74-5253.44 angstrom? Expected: -1.2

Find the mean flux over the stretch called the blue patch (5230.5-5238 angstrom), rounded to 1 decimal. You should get 14.8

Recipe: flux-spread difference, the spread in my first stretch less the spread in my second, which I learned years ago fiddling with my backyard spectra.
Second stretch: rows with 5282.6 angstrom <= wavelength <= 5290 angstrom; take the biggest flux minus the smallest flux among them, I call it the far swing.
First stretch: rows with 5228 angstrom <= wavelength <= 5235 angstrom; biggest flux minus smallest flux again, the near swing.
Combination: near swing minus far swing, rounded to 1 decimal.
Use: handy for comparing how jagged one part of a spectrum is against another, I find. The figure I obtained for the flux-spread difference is -1.6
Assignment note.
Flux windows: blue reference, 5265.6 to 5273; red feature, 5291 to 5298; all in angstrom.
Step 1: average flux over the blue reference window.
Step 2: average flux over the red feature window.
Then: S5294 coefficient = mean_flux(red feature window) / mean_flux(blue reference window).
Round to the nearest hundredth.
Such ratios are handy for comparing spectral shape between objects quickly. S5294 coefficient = 1.24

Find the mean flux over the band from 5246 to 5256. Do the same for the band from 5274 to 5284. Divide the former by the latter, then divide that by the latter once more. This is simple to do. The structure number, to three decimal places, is 0.062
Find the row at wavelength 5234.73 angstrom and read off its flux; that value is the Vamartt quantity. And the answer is 15.1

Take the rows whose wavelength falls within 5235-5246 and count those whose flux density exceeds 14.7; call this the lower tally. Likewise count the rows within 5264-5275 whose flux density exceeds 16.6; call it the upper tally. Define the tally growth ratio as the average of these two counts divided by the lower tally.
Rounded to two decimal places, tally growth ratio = 0.50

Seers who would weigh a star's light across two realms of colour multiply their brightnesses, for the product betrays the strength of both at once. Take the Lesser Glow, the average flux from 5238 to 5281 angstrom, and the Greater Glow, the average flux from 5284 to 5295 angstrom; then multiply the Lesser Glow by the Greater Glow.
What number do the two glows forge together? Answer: 257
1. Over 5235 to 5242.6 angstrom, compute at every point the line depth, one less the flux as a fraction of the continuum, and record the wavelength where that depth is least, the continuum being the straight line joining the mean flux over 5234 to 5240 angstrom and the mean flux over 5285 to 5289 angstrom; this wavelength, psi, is 5240.76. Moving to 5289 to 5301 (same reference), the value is 5294.12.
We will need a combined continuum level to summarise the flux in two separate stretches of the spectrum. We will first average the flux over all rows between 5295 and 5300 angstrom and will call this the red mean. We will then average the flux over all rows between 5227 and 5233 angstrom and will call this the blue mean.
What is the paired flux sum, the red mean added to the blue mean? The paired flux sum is 30.7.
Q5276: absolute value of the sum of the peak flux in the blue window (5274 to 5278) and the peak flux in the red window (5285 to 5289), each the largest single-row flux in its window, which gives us 33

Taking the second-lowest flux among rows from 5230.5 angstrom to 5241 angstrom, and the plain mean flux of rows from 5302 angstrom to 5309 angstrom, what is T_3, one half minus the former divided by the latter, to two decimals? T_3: -0.30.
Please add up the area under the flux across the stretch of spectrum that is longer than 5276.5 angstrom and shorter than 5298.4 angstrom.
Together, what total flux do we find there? 363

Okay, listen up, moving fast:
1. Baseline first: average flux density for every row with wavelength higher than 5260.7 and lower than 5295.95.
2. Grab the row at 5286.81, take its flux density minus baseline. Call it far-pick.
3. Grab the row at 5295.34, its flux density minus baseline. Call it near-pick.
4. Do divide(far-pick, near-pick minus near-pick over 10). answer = 1.0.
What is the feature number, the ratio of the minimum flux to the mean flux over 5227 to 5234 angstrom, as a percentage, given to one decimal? 97.3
